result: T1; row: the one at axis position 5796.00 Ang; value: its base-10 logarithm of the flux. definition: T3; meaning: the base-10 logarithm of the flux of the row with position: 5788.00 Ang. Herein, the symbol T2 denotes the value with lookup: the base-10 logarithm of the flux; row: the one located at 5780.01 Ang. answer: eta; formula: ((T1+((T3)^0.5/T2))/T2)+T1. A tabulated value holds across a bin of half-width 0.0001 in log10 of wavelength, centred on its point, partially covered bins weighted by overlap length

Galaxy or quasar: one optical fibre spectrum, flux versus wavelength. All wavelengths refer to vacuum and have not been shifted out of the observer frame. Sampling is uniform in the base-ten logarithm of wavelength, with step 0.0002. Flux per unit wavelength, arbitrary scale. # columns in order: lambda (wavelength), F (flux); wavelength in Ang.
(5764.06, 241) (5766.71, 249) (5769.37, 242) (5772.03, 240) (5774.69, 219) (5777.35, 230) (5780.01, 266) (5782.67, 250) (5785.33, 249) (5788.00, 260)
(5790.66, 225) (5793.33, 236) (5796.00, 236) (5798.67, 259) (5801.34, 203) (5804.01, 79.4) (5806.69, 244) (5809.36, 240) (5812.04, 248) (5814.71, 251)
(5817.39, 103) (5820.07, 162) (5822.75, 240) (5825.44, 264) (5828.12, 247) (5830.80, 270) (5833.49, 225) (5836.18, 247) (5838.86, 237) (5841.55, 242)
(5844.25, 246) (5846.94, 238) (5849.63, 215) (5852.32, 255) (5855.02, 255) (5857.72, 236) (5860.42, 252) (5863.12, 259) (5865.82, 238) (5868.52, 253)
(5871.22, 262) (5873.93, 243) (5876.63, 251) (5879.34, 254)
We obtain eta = 3.62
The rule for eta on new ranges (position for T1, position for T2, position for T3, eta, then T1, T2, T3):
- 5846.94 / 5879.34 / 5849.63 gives 3.63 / 2.38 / 2.40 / 2.33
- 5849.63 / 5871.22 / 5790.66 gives 3.56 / 2.33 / 2.42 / 2.35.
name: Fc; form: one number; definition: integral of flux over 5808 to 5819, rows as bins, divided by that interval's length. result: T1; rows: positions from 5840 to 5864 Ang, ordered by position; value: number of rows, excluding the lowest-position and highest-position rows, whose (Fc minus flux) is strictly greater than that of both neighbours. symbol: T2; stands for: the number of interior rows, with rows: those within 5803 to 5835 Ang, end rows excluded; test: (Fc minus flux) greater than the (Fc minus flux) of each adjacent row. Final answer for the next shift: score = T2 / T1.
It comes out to 1.5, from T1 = 2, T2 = 3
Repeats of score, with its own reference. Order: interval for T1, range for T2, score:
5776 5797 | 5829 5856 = 1.5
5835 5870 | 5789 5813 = 0.5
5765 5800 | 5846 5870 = 1.0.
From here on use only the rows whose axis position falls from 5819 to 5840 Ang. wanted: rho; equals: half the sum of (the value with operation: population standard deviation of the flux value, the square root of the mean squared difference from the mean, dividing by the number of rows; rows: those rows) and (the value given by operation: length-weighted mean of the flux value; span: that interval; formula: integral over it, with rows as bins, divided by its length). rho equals 134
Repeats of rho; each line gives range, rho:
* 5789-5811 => 135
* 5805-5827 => 135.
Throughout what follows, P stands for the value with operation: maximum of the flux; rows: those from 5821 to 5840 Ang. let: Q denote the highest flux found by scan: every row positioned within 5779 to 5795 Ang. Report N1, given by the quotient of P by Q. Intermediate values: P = 270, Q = 266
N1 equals 1.02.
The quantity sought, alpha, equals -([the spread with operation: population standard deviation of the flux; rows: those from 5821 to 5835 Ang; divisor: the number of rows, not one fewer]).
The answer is -16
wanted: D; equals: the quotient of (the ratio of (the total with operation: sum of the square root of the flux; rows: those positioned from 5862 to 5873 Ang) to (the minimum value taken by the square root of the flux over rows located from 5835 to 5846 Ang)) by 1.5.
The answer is 2.75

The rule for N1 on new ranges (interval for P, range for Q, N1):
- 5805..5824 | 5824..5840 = 0.93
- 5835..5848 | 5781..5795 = 0.95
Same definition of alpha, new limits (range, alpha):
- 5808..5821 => -59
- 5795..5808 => -65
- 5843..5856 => -15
